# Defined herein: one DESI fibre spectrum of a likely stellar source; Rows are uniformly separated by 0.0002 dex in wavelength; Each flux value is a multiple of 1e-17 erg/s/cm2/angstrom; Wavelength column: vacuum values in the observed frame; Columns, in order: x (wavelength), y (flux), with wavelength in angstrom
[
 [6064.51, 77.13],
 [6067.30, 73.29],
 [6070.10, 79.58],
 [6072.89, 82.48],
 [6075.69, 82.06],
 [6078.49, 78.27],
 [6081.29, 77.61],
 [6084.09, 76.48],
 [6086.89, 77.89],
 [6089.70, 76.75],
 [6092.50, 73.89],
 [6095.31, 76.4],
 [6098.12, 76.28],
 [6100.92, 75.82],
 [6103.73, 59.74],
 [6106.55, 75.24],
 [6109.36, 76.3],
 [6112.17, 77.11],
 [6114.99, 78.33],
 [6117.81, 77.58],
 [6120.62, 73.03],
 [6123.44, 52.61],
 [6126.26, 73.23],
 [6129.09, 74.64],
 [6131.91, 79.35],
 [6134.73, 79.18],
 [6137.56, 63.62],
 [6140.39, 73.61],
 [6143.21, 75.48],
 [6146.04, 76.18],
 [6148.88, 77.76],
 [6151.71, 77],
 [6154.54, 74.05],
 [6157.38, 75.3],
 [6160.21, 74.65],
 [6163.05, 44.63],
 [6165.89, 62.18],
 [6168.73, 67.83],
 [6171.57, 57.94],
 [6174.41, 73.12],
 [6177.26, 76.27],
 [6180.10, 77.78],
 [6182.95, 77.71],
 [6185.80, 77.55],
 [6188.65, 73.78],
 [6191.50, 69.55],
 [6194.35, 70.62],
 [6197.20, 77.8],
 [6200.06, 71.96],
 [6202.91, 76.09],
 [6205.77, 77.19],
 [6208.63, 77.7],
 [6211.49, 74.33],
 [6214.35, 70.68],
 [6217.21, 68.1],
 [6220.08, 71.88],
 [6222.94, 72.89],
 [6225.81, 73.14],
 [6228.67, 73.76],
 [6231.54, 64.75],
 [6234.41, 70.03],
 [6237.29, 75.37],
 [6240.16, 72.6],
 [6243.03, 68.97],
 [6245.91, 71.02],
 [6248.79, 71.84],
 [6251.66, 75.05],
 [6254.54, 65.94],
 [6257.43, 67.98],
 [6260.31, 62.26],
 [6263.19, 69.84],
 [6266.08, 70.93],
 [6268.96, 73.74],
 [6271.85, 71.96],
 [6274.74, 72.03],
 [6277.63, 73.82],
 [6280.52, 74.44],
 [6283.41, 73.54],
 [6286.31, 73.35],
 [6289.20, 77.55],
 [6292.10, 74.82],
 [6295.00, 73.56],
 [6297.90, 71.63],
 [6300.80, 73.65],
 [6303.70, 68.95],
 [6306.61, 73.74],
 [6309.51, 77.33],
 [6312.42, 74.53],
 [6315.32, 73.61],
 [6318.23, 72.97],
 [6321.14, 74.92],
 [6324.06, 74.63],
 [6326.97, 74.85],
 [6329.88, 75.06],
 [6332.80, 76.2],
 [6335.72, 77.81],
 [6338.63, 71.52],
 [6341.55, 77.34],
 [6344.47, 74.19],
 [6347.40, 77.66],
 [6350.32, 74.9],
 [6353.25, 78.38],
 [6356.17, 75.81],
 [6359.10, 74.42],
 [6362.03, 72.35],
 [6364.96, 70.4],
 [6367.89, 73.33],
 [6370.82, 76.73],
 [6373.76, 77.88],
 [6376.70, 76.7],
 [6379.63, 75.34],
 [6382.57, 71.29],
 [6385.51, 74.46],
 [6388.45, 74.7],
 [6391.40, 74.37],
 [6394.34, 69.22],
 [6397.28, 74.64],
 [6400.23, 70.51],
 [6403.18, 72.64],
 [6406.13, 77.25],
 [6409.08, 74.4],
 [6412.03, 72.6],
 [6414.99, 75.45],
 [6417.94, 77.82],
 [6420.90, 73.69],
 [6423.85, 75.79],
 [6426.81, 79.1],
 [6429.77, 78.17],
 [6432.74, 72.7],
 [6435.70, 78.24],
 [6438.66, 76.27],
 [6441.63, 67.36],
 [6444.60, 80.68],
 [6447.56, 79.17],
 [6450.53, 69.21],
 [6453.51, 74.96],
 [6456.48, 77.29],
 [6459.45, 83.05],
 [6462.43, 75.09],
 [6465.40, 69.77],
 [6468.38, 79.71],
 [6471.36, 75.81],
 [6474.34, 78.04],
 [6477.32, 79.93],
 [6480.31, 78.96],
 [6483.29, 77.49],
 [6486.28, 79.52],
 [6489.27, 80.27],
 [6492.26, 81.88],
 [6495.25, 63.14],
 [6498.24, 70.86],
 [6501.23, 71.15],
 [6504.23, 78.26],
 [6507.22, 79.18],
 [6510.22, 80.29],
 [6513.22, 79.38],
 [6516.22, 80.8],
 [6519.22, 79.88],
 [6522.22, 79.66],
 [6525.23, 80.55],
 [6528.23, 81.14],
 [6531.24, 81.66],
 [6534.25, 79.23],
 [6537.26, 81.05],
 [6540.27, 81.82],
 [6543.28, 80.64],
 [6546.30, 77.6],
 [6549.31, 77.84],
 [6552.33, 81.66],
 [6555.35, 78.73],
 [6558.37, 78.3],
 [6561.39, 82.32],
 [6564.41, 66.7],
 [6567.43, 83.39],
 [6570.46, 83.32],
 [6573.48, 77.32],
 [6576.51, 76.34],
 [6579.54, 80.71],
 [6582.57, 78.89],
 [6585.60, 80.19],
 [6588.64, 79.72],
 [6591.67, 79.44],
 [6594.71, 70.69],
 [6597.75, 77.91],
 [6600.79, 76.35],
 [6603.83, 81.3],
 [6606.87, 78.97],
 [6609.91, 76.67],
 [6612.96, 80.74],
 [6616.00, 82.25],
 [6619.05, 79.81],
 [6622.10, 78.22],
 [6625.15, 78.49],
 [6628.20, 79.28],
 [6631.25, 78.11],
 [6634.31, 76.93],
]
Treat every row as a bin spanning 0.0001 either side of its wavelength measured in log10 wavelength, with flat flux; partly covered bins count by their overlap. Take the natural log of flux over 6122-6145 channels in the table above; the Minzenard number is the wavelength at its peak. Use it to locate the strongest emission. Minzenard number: 6131.91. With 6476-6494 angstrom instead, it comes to 6492.26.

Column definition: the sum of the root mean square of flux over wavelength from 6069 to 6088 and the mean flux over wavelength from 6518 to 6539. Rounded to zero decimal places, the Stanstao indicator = 160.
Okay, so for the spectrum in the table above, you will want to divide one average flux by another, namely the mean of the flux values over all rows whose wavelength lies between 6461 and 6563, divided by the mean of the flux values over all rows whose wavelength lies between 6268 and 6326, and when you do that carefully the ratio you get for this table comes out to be 1.06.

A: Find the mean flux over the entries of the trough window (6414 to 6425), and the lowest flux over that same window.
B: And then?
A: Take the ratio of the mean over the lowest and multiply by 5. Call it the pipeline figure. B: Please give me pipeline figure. 5.14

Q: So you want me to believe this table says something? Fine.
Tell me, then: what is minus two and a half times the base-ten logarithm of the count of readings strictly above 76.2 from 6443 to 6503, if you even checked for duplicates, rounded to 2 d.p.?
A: -2.70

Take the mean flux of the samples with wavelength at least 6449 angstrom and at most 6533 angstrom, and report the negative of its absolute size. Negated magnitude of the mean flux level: -77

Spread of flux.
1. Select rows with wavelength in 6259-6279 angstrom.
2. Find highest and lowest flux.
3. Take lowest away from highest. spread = 12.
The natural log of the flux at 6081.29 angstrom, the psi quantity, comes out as 4.35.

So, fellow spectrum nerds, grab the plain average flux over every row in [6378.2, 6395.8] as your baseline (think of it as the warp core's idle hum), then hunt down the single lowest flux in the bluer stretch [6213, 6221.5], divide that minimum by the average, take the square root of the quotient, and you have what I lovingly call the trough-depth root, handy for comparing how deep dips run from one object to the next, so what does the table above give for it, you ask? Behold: 0.964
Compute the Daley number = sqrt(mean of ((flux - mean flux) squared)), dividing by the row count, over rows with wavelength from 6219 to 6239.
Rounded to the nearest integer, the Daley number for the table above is 3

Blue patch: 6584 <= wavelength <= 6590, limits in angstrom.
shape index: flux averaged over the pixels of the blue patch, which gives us 80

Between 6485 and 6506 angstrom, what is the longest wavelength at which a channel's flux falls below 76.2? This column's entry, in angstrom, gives 6501.23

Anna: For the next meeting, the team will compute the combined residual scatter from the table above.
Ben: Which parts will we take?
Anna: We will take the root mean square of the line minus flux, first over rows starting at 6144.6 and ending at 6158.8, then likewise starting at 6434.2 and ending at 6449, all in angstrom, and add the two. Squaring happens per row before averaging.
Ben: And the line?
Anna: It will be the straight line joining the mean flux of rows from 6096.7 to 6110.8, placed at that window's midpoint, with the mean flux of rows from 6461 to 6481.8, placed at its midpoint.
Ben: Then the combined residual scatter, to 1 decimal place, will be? 7.8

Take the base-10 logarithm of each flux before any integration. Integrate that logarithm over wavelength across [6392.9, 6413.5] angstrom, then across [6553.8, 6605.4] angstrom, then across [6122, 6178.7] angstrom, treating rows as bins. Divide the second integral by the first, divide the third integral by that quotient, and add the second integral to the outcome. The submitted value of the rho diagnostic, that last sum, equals 139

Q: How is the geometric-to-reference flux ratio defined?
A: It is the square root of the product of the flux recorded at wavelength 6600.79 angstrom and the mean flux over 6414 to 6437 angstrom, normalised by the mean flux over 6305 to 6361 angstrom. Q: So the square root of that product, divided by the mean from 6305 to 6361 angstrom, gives 1.015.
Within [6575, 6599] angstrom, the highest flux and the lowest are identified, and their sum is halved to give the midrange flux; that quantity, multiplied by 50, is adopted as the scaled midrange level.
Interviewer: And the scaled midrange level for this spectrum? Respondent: 3785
